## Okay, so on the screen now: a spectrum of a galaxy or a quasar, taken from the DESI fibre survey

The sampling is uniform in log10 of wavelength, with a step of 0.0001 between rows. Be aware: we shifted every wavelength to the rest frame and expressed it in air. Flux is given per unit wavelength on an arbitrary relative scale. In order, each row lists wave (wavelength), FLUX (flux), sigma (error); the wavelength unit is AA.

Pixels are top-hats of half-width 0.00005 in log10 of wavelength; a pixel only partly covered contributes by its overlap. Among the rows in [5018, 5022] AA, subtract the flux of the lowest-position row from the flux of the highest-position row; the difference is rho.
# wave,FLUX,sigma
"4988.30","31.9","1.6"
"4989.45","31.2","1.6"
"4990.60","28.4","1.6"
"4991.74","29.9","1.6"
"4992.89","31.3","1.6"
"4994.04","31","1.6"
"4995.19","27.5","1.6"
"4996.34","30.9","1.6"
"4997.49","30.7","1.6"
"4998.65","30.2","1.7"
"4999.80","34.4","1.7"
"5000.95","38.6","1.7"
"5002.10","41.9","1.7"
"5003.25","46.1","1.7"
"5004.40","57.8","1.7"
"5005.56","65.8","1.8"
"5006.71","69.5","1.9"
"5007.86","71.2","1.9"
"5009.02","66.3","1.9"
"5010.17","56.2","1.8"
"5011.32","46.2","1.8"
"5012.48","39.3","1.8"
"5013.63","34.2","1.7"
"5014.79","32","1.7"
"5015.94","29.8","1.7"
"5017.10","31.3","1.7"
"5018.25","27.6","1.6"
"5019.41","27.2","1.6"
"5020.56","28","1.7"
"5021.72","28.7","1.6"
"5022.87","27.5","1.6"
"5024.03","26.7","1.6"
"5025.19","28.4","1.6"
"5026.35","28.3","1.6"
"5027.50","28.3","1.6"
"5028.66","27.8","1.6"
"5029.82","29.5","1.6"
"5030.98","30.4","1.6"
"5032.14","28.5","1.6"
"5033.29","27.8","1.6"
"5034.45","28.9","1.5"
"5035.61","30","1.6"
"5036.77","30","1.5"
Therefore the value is 1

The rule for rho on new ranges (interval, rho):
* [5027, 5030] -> 1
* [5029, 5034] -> -2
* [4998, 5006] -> 36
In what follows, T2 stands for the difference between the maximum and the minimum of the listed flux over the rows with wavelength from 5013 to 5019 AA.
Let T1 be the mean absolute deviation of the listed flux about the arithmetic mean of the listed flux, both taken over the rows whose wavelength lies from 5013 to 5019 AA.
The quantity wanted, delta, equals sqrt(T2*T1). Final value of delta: 3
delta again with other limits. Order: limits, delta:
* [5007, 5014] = 21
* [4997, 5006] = 19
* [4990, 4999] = 2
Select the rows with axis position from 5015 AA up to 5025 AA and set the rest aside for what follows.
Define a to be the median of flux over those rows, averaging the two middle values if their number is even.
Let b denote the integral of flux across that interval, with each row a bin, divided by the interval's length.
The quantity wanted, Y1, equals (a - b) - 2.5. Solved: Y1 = -3.2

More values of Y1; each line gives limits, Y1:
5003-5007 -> -0.9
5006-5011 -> 0.5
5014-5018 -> -2.1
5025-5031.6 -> -2.9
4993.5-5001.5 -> -3.5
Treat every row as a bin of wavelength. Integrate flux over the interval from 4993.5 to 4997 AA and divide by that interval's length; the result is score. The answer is 30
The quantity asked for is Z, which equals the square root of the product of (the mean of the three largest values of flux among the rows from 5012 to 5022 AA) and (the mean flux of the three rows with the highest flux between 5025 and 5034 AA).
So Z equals 32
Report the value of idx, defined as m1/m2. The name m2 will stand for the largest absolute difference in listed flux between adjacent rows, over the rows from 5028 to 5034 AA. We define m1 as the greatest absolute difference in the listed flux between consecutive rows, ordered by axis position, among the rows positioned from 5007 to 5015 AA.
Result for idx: 5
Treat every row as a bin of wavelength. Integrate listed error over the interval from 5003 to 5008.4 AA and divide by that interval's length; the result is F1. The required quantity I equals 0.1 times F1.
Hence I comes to 0.181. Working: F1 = 1.81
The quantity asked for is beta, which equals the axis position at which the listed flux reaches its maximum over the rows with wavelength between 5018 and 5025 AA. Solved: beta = 5021.72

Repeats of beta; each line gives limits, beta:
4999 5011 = 5007.86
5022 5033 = 5030.98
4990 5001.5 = 5000.95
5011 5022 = 5011.32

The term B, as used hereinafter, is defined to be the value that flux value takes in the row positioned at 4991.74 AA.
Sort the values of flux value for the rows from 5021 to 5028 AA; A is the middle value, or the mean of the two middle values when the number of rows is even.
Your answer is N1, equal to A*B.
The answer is 846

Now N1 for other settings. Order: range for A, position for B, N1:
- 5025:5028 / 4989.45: 883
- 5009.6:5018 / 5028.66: 951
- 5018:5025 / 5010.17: 1548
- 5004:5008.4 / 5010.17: 3802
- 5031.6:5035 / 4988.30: 909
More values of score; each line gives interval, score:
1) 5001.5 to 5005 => 49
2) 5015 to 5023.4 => 29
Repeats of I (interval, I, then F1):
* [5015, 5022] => 0.166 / 1.66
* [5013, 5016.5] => 0.170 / 1.70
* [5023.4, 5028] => 0.160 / 1.60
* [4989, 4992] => 0.160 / 1.60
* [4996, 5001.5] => 0.166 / 1.66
